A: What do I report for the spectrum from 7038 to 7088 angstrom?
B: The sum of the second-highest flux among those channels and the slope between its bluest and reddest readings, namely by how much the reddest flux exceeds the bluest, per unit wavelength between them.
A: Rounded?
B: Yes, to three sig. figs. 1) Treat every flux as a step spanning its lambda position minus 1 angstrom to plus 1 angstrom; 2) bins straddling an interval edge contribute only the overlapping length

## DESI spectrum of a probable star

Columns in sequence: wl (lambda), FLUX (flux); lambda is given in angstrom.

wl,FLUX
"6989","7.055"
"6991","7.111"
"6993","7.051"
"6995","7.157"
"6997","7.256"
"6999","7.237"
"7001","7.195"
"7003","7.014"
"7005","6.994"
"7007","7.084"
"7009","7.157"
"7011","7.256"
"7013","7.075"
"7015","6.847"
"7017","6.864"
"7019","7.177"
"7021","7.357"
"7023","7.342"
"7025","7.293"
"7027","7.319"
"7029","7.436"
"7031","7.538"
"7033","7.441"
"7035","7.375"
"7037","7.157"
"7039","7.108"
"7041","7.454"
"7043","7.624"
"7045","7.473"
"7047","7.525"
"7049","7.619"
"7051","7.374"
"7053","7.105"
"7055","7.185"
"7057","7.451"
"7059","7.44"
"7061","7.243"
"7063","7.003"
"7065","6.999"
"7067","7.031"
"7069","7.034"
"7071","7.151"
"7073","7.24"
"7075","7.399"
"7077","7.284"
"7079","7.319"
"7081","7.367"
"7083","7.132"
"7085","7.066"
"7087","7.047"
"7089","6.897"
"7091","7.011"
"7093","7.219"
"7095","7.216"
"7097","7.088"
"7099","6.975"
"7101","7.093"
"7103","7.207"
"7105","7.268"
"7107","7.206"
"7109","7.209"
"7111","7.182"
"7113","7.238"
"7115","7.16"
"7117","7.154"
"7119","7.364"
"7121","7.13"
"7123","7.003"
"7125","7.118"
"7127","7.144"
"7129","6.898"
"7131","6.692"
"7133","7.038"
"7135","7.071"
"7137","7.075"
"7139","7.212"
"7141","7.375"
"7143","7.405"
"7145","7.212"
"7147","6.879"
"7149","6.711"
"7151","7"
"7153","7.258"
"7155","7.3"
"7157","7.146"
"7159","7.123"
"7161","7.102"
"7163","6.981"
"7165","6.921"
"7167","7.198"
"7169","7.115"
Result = 7.62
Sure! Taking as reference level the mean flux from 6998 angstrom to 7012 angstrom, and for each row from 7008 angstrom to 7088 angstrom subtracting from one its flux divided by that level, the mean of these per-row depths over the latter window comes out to -0.017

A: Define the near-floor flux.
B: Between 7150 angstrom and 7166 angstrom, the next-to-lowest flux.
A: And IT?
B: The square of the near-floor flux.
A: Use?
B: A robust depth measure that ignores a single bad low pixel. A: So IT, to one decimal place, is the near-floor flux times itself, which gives 48.7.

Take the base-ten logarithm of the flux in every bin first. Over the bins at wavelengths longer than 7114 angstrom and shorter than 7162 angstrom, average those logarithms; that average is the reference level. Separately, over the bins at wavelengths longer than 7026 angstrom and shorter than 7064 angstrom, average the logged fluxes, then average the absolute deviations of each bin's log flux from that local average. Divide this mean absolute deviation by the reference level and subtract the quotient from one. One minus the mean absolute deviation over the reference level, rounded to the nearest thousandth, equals 0.990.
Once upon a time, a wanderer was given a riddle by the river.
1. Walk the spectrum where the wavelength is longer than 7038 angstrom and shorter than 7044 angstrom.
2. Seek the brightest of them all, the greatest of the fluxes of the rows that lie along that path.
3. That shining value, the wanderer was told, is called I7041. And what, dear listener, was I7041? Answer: 7.624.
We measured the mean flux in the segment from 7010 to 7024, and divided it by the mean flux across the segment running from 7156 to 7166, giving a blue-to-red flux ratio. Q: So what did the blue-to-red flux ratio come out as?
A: 1.01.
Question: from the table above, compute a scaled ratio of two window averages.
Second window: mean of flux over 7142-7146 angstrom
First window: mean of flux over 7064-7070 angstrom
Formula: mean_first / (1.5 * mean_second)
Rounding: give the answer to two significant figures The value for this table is 0.64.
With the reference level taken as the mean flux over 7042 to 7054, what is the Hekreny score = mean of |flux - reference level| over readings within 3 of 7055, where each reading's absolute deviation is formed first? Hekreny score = 0.21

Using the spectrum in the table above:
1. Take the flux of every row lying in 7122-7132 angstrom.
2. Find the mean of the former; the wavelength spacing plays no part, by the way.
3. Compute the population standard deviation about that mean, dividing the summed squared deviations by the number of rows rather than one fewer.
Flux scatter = 0.16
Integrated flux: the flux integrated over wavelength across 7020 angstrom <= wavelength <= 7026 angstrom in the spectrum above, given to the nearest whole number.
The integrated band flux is 44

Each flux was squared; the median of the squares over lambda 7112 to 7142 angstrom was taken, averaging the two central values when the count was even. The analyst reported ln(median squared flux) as 3.929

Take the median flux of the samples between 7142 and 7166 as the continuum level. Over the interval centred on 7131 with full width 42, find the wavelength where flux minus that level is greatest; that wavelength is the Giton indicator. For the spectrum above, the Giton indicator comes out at 7143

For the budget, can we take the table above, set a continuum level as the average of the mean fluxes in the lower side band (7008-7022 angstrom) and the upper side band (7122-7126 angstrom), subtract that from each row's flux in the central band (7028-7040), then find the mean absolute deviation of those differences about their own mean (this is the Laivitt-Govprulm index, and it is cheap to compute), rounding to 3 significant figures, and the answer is 0.140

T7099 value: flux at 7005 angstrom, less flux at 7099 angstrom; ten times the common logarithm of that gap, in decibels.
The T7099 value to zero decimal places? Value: -17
